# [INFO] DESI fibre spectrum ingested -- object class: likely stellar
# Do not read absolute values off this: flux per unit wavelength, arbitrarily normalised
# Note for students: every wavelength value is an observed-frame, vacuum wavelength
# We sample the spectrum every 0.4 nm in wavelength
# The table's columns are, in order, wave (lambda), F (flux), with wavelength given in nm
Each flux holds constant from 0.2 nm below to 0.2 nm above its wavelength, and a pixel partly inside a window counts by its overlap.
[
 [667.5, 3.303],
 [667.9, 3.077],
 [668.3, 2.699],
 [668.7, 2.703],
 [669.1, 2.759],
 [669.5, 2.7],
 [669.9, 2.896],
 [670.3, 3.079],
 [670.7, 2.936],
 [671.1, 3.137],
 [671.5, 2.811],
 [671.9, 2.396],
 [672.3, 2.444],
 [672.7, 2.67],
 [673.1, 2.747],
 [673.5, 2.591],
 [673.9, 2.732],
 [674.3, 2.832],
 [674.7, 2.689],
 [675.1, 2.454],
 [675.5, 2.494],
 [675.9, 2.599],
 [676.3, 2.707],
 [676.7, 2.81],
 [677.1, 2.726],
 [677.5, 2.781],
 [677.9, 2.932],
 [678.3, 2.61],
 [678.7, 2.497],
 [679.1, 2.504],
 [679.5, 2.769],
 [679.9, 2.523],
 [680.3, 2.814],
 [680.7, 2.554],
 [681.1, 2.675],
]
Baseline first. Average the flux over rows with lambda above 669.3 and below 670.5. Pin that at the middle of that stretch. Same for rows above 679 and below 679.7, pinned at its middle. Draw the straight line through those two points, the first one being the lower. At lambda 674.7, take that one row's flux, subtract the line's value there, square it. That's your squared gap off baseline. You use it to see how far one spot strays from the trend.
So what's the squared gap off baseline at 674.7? 0.01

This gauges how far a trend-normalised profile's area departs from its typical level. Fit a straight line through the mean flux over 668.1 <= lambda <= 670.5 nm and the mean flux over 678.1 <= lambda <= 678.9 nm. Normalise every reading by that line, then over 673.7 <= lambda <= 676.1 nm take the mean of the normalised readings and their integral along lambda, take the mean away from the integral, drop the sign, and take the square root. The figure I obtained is 1.18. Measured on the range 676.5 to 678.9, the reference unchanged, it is 1.22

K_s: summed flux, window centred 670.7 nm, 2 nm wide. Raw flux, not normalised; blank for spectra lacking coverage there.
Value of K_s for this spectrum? 14.9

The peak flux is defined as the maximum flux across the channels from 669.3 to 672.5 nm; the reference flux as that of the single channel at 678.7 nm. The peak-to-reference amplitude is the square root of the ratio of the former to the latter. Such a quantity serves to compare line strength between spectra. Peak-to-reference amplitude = 1.12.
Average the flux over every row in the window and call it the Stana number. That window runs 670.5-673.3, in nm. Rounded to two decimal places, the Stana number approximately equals 2.73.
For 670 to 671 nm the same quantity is 3.01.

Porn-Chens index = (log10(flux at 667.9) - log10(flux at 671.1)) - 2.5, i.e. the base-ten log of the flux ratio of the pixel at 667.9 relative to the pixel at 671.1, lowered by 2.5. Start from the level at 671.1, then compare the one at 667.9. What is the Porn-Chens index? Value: -2.51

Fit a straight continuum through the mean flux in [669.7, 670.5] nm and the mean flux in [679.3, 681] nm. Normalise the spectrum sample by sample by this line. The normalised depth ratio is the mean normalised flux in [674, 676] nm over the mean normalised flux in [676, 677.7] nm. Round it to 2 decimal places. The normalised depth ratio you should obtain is 0.93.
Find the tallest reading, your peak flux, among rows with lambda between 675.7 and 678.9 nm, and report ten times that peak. 29.3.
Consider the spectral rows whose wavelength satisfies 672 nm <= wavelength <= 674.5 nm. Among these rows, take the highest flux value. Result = 2.832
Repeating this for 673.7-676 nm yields 2.832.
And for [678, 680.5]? 2.814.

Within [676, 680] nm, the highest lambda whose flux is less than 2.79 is 679.9 nm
